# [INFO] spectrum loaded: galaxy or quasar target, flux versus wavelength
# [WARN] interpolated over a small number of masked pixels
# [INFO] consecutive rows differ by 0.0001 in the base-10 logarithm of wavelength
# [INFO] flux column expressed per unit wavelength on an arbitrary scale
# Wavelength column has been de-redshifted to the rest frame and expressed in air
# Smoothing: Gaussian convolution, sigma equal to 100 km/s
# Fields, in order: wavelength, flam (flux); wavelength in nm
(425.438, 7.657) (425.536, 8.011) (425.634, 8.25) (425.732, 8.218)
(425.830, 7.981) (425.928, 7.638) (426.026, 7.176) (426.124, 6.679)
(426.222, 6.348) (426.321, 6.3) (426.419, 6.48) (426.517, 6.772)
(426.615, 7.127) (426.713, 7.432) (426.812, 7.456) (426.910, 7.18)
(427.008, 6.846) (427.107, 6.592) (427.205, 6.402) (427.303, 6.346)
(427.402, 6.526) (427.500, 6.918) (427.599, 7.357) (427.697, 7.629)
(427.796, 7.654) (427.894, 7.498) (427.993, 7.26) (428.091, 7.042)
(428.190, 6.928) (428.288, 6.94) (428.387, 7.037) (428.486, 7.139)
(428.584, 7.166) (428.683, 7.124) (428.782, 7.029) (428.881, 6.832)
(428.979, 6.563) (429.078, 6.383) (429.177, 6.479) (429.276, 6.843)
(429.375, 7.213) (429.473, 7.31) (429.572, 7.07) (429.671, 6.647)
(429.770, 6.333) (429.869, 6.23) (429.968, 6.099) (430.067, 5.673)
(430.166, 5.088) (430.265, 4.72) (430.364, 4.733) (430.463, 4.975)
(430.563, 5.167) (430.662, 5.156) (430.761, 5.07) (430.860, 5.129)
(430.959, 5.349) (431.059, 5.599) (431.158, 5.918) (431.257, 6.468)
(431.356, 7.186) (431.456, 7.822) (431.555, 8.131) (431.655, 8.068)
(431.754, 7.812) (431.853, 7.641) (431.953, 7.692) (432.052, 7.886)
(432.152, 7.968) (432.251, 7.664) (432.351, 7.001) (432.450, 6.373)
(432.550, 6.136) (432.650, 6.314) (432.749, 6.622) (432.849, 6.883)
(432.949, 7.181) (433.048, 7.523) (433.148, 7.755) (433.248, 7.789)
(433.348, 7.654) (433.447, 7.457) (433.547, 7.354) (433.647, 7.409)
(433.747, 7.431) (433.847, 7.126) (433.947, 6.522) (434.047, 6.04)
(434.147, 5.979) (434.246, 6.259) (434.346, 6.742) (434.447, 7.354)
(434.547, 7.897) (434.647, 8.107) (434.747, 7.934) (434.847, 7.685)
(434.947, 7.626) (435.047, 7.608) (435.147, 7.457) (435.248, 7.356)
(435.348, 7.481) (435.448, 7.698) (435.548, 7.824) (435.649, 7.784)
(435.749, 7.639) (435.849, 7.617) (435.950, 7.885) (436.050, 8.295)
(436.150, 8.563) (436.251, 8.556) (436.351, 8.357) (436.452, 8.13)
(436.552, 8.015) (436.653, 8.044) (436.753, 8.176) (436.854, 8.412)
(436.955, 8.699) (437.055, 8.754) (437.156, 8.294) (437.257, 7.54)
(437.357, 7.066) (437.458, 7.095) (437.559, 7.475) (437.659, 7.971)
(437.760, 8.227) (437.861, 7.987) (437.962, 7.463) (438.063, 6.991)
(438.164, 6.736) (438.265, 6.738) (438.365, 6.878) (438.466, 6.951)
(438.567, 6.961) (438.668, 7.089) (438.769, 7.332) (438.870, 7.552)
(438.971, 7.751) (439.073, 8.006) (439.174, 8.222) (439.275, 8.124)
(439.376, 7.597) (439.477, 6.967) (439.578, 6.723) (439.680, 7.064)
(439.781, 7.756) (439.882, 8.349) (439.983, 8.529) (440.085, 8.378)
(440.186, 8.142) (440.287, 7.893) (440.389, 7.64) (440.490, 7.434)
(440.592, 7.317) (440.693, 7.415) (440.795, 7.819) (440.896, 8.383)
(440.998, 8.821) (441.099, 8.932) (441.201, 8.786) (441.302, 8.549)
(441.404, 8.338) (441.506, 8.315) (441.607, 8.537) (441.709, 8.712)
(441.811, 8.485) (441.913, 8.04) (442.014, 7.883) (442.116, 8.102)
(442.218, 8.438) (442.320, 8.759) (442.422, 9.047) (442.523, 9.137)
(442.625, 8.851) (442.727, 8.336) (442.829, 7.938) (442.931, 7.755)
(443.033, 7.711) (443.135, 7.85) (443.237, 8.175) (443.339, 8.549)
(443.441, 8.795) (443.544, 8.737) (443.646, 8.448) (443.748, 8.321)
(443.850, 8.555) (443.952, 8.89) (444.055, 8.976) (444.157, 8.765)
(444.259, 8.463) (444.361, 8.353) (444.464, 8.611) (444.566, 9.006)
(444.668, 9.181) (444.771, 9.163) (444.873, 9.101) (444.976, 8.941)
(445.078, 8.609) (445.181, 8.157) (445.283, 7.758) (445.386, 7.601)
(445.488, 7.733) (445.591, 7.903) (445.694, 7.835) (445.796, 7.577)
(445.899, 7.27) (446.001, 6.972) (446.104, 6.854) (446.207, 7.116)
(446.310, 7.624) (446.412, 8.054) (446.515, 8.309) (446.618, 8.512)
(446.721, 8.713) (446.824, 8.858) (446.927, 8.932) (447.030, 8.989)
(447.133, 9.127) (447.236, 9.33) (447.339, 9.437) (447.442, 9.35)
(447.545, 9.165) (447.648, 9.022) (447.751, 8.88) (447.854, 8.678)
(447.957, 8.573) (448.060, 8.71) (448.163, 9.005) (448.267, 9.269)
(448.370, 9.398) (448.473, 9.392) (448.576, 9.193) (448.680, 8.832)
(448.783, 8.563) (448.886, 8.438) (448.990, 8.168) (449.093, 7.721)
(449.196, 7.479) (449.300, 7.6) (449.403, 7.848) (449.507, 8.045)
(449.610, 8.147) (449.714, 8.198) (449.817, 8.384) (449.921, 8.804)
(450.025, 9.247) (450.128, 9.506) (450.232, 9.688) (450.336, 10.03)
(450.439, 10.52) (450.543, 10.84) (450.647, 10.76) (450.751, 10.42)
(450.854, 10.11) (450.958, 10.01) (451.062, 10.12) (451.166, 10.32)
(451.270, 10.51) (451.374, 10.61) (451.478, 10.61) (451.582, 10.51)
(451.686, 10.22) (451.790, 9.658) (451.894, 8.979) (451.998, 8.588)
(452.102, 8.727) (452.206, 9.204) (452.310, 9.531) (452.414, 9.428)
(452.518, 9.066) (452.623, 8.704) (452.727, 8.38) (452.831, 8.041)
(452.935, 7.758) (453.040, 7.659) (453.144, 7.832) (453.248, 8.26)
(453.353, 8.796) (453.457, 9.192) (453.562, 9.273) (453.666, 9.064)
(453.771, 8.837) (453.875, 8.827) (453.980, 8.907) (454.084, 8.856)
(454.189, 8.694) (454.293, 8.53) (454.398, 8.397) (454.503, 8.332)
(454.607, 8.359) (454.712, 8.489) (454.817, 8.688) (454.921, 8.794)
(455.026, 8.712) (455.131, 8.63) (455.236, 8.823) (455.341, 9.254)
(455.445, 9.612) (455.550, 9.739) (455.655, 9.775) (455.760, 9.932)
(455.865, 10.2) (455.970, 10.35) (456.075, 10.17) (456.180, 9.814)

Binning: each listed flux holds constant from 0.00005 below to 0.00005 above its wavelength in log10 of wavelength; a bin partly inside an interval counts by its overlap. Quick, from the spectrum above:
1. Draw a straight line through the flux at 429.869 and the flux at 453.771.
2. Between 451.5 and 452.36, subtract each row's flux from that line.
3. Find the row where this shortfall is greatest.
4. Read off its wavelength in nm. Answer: 451.998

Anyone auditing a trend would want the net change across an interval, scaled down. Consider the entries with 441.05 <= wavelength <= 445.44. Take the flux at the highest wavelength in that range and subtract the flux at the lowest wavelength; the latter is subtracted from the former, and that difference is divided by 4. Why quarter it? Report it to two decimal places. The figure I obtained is -0.33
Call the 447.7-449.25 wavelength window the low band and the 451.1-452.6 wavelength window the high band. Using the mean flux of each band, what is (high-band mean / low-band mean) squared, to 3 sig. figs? 1.25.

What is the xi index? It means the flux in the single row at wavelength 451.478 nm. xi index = 10.61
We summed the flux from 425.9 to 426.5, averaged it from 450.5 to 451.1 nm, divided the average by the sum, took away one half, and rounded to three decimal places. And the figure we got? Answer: -0.245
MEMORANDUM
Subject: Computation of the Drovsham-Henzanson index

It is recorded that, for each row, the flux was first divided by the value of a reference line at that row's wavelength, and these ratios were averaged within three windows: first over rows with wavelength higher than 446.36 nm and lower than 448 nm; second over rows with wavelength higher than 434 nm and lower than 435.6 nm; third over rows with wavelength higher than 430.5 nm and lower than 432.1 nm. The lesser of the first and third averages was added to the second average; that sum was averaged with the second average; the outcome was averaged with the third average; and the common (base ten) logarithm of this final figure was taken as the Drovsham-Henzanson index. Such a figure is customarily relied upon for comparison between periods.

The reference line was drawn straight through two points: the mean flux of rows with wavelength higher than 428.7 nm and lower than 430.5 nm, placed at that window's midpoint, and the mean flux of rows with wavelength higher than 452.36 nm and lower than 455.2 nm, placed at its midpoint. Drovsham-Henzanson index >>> 0.12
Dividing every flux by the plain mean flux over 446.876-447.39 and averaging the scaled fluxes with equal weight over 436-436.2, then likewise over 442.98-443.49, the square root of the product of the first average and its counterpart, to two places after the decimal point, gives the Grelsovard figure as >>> 0.91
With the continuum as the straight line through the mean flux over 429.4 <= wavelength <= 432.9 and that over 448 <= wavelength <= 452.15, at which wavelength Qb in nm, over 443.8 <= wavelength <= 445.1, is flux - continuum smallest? 444.361 nm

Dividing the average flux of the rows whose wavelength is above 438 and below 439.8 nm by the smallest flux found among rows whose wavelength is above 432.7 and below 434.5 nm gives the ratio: 1.22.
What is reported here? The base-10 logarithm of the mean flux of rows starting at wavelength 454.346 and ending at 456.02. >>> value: 0.960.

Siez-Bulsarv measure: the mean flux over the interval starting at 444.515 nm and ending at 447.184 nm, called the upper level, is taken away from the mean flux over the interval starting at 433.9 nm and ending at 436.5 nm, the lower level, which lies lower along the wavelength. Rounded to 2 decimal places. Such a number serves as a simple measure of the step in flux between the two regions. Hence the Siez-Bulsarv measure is -0.67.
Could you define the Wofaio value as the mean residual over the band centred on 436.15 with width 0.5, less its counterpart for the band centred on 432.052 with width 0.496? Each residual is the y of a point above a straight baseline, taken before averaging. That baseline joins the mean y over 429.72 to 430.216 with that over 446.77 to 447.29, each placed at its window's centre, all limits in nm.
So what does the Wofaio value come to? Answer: -0.2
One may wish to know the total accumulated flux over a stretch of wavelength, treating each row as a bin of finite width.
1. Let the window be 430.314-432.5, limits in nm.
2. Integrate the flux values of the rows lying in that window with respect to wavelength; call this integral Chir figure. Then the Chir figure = 14.4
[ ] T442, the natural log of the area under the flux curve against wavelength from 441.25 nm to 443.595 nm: 3.0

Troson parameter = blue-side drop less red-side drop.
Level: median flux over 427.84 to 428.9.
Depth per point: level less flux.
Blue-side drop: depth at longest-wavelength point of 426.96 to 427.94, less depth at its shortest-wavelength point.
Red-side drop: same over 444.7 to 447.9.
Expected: -1.1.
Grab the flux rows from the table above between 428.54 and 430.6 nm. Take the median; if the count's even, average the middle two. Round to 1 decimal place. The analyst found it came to 6.5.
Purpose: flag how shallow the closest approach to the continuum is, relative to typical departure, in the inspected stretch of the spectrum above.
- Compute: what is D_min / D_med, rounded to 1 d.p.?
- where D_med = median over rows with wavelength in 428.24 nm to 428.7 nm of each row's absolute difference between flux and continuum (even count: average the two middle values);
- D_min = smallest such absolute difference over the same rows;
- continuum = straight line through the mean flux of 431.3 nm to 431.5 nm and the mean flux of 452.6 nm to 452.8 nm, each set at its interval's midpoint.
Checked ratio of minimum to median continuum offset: 0.8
